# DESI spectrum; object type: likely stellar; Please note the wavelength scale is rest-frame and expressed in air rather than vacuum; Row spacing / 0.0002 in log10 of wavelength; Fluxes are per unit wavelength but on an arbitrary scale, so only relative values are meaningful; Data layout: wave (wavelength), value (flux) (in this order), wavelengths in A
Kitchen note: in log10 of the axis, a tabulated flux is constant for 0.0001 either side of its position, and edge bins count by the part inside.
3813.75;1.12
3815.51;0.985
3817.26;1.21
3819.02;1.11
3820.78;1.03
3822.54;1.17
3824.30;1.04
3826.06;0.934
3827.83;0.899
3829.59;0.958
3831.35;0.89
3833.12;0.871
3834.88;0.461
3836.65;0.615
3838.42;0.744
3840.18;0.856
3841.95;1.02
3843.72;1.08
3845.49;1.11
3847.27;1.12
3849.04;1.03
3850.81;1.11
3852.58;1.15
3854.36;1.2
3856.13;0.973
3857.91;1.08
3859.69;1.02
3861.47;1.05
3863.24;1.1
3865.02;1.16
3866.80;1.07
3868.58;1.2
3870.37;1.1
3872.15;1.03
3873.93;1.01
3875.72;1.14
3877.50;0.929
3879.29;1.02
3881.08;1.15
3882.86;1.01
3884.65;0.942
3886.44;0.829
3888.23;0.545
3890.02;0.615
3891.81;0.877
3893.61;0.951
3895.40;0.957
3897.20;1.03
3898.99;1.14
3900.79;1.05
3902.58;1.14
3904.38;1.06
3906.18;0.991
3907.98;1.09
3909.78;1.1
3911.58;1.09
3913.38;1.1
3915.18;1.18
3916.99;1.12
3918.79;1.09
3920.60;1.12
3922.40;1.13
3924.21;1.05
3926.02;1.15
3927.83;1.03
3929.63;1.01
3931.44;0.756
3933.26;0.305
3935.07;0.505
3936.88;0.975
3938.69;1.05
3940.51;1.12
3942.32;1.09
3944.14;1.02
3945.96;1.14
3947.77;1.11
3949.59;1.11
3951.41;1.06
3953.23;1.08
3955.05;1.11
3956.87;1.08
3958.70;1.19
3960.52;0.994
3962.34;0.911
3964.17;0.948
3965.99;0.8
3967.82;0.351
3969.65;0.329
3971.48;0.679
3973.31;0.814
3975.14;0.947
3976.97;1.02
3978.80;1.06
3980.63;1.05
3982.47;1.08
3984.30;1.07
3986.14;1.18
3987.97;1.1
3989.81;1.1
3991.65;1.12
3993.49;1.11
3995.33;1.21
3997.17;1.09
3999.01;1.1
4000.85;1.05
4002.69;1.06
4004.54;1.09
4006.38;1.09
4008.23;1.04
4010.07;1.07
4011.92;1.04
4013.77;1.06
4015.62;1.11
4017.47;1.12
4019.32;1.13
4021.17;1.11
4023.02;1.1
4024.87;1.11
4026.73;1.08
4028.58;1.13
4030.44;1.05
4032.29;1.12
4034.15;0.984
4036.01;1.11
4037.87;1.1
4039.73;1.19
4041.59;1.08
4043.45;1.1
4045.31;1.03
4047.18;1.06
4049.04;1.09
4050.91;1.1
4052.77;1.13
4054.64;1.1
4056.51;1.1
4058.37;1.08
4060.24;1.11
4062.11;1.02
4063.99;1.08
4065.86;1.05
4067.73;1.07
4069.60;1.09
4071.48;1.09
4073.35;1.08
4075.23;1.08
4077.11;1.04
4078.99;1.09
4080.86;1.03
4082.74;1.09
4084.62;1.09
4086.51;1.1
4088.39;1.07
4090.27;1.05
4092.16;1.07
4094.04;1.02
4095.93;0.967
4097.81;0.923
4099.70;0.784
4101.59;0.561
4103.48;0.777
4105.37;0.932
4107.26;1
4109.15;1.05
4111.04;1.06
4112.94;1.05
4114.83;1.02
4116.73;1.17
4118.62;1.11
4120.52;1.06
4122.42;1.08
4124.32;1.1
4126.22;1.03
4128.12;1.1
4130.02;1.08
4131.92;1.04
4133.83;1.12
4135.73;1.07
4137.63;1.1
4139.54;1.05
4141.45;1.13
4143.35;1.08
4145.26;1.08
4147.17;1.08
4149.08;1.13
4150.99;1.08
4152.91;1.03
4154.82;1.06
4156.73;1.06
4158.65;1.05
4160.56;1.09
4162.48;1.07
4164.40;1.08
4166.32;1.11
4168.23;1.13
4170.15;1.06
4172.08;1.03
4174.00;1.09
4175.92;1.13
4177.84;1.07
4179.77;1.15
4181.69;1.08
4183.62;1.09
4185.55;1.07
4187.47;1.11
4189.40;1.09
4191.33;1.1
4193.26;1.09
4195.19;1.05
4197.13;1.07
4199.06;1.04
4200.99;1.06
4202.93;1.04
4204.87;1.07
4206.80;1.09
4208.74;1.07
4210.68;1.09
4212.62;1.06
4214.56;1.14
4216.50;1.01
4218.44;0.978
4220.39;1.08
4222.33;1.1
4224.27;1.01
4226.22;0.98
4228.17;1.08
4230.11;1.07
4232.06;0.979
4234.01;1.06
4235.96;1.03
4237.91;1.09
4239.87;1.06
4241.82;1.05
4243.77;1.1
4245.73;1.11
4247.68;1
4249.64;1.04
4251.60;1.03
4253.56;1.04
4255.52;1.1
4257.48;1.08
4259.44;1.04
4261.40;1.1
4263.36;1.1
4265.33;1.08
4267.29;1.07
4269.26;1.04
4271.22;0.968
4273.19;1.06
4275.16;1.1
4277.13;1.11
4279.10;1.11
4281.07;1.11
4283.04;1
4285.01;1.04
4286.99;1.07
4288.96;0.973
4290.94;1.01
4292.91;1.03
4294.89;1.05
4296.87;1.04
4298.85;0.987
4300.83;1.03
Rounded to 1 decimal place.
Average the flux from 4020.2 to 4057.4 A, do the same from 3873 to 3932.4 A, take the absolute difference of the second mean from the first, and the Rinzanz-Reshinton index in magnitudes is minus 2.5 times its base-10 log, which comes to 2.7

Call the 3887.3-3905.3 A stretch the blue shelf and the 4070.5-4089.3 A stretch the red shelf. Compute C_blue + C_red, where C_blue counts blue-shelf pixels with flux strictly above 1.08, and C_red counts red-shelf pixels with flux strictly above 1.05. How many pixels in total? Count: 10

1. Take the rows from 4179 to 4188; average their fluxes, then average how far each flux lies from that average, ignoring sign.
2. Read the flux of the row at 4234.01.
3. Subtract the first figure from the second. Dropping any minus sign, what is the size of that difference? 1.04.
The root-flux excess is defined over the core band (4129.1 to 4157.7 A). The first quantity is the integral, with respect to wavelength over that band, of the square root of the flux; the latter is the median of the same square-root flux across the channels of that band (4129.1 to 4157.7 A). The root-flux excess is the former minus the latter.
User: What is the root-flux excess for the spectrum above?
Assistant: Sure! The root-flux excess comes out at 28.7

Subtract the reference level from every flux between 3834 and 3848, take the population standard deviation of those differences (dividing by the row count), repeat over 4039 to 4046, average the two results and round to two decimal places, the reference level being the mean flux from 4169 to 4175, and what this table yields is 0.15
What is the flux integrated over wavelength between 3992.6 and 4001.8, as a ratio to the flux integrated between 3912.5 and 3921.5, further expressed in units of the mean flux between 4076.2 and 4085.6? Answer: 0.95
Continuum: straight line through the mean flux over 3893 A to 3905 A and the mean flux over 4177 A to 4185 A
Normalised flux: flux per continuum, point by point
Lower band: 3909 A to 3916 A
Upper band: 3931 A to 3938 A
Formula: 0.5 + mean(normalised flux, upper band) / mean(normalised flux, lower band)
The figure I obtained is 1.07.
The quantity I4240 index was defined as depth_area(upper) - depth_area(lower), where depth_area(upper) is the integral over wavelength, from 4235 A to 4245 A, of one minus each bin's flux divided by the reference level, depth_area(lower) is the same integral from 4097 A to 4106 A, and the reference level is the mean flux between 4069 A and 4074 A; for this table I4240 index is -2.3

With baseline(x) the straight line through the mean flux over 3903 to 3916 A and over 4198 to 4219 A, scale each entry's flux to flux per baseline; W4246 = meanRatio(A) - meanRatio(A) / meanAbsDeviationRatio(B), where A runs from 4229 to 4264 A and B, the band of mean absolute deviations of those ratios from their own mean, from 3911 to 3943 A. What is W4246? -6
